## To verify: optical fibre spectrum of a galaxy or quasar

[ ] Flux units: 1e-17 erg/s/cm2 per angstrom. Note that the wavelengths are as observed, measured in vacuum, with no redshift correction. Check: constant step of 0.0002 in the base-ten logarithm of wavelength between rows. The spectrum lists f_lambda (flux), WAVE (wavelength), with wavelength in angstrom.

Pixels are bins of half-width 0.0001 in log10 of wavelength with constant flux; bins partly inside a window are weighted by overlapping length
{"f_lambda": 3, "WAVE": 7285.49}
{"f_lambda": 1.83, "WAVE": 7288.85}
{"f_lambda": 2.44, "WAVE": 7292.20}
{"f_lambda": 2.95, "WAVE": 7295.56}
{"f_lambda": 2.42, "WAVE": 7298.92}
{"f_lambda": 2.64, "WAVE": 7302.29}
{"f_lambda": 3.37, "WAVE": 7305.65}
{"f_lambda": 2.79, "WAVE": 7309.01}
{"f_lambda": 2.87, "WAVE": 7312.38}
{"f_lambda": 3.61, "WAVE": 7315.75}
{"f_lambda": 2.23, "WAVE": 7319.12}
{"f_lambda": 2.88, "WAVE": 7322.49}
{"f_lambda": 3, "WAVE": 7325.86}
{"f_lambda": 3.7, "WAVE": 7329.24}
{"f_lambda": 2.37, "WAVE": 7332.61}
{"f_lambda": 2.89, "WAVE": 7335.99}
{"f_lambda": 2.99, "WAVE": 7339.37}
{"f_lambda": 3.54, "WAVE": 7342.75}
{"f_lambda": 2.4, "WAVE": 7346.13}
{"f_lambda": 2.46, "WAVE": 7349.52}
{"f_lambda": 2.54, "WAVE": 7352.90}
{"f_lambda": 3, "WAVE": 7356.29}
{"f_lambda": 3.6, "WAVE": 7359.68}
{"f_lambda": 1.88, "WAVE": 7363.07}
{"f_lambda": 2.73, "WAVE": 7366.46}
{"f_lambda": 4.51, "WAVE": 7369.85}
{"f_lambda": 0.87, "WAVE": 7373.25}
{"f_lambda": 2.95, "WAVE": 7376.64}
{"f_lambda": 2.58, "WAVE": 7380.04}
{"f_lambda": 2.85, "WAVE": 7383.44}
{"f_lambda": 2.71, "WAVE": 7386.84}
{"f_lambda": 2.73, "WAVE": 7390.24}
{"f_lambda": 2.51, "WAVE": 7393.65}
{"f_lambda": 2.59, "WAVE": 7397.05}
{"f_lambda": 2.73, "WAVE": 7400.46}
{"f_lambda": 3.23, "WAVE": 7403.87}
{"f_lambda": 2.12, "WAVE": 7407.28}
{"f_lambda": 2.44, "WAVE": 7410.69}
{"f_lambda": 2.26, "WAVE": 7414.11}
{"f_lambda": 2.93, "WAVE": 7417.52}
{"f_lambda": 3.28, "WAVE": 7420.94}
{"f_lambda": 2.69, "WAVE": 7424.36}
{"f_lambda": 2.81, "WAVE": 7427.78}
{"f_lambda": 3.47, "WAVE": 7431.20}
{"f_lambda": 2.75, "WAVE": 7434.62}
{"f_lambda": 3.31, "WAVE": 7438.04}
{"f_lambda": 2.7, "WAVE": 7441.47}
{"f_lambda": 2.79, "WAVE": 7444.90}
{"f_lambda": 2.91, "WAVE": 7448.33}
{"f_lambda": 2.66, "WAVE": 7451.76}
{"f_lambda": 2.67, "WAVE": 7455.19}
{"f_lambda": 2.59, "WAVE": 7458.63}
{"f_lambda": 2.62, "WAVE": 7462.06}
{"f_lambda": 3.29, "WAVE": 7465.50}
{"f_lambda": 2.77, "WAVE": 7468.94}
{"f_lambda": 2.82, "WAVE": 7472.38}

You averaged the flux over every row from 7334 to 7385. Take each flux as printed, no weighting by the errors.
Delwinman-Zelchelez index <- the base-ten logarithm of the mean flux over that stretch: 0.445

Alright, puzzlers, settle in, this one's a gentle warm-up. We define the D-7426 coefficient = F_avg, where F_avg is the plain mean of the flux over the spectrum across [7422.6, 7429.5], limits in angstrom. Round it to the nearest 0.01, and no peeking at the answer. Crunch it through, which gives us 2.75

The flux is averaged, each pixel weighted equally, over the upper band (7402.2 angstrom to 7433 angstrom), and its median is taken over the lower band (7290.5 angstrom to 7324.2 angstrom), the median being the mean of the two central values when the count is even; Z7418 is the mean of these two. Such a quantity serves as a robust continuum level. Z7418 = 2.82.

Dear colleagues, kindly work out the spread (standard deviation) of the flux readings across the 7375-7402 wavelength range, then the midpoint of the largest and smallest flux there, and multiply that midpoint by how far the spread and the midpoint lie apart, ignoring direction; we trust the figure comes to 7.1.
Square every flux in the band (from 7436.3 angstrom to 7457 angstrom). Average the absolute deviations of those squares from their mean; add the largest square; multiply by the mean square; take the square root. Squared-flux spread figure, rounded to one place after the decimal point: 9.9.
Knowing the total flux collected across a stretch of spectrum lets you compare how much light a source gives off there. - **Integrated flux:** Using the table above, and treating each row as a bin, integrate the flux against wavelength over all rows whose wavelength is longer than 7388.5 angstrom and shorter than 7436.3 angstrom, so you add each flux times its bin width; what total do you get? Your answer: 132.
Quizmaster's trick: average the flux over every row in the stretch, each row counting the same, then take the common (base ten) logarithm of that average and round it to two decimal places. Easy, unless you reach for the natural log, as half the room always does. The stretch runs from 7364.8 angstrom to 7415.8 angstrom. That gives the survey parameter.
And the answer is 0.42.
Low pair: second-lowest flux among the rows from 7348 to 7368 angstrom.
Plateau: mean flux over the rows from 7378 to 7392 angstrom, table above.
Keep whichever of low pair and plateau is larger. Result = 2.72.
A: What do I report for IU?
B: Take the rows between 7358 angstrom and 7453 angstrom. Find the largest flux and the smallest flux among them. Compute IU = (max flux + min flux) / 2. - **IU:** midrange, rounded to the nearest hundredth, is 2.69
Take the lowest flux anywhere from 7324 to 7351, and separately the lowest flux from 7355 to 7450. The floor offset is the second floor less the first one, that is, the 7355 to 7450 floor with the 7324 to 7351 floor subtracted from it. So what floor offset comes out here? -1.5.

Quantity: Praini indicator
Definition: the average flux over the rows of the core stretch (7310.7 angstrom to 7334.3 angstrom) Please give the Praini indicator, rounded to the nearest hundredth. 2.95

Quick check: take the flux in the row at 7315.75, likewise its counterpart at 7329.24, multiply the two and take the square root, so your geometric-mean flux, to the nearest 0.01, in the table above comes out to 3.65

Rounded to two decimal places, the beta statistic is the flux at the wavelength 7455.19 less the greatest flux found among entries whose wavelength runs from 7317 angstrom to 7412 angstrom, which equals -1.84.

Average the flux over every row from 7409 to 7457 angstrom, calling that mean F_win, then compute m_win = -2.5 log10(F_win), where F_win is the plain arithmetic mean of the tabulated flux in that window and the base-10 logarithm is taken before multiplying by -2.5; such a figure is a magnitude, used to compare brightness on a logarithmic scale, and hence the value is -1.13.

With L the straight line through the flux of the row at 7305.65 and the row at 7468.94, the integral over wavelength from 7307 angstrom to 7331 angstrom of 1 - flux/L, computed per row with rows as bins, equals 2.2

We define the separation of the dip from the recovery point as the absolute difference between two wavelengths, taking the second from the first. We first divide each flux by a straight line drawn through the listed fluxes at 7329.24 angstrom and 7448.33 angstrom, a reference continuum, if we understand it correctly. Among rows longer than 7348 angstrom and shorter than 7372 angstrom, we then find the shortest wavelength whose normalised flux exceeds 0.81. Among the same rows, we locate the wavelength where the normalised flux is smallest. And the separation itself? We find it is 6.8 angstrom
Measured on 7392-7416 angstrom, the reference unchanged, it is 6.8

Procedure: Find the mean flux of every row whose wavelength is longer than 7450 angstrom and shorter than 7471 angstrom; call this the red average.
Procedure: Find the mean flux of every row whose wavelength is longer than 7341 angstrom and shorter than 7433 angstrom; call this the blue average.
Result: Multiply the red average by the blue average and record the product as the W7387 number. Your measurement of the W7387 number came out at 7.6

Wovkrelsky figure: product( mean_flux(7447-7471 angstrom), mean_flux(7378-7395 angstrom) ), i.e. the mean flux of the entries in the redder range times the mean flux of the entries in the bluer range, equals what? 7.5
